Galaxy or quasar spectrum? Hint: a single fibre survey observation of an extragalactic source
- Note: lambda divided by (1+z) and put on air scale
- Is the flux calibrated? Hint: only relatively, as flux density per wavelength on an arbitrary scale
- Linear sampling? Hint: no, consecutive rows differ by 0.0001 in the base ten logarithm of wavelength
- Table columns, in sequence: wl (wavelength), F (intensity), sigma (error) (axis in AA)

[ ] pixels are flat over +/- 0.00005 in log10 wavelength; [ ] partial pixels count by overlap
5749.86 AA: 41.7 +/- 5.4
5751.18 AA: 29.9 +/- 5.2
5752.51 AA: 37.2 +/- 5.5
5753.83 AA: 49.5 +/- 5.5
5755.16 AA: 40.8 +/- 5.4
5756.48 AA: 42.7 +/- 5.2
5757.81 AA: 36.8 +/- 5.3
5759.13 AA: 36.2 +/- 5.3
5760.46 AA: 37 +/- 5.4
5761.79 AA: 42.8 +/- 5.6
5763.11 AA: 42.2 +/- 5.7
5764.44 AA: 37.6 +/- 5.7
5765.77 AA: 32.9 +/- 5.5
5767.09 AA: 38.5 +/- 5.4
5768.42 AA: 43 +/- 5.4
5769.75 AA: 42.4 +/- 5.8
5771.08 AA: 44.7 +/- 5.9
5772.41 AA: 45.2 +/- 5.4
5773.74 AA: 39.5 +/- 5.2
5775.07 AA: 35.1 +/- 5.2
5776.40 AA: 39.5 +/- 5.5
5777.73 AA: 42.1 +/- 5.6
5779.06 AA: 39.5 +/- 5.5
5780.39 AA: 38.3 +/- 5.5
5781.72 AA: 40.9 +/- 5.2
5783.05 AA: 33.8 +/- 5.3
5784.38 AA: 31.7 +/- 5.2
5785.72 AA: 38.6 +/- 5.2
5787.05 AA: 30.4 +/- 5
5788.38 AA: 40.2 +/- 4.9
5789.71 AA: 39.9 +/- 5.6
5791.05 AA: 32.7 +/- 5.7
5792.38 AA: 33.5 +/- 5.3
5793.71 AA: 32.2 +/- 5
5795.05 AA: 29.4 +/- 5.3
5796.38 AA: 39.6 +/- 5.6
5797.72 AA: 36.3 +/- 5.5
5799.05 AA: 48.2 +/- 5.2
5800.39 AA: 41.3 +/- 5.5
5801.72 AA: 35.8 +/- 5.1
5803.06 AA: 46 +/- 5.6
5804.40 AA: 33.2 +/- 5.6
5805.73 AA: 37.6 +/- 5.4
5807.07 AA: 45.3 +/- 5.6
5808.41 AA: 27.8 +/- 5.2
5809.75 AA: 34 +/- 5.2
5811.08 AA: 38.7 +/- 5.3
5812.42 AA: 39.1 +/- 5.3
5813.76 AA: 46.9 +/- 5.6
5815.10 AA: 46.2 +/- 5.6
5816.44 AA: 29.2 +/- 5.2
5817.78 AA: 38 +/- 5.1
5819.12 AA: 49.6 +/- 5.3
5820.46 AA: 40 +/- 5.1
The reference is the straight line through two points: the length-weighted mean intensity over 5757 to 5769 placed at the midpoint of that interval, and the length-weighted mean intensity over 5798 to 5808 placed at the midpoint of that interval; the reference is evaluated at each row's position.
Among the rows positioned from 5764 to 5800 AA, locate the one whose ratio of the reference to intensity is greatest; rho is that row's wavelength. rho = 5795.05 AA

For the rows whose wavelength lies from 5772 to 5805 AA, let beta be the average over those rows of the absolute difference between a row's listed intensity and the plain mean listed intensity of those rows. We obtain 4.1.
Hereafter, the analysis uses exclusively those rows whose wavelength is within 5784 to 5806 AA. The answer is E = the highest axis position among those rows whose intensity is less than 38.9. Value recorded 5805.73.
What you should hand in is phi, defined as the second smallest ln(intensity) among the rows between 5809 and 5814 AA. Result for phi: 3.66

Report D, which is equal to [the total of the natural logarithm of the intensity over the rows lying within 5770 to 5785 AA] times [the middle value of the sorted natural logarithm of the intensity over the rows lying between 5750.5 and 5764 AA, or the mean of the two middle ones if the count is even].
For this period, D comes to 147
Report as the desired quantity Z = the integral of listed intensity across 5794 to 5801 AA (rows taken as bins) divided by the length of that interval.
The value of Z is 38.5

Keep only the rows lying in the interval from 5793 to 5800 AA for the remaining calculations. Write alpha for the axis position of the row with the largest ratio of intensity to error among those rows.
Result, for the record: 5799.05 AA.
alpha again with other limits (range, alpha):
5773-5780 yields 5773.74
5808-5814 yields 5813.76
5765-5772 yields 5768.42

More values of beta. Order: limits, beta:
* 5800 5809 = 5.2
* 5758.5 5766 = 2.9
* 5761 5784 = 2.9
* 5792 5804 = 5.1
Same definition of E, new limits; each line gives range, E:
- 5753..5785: 5784.38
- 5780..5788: 5787.05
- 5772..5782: 5780.39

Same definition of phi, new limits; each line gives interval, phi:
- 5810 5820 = 3.64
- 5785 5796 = 3.41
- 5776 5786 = 3.52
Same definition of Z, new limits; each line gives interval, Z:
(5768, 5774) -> 43.2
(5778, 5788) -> 36.5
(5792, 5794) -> 32.9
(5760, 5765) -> 40.1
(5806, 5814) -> 38.1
